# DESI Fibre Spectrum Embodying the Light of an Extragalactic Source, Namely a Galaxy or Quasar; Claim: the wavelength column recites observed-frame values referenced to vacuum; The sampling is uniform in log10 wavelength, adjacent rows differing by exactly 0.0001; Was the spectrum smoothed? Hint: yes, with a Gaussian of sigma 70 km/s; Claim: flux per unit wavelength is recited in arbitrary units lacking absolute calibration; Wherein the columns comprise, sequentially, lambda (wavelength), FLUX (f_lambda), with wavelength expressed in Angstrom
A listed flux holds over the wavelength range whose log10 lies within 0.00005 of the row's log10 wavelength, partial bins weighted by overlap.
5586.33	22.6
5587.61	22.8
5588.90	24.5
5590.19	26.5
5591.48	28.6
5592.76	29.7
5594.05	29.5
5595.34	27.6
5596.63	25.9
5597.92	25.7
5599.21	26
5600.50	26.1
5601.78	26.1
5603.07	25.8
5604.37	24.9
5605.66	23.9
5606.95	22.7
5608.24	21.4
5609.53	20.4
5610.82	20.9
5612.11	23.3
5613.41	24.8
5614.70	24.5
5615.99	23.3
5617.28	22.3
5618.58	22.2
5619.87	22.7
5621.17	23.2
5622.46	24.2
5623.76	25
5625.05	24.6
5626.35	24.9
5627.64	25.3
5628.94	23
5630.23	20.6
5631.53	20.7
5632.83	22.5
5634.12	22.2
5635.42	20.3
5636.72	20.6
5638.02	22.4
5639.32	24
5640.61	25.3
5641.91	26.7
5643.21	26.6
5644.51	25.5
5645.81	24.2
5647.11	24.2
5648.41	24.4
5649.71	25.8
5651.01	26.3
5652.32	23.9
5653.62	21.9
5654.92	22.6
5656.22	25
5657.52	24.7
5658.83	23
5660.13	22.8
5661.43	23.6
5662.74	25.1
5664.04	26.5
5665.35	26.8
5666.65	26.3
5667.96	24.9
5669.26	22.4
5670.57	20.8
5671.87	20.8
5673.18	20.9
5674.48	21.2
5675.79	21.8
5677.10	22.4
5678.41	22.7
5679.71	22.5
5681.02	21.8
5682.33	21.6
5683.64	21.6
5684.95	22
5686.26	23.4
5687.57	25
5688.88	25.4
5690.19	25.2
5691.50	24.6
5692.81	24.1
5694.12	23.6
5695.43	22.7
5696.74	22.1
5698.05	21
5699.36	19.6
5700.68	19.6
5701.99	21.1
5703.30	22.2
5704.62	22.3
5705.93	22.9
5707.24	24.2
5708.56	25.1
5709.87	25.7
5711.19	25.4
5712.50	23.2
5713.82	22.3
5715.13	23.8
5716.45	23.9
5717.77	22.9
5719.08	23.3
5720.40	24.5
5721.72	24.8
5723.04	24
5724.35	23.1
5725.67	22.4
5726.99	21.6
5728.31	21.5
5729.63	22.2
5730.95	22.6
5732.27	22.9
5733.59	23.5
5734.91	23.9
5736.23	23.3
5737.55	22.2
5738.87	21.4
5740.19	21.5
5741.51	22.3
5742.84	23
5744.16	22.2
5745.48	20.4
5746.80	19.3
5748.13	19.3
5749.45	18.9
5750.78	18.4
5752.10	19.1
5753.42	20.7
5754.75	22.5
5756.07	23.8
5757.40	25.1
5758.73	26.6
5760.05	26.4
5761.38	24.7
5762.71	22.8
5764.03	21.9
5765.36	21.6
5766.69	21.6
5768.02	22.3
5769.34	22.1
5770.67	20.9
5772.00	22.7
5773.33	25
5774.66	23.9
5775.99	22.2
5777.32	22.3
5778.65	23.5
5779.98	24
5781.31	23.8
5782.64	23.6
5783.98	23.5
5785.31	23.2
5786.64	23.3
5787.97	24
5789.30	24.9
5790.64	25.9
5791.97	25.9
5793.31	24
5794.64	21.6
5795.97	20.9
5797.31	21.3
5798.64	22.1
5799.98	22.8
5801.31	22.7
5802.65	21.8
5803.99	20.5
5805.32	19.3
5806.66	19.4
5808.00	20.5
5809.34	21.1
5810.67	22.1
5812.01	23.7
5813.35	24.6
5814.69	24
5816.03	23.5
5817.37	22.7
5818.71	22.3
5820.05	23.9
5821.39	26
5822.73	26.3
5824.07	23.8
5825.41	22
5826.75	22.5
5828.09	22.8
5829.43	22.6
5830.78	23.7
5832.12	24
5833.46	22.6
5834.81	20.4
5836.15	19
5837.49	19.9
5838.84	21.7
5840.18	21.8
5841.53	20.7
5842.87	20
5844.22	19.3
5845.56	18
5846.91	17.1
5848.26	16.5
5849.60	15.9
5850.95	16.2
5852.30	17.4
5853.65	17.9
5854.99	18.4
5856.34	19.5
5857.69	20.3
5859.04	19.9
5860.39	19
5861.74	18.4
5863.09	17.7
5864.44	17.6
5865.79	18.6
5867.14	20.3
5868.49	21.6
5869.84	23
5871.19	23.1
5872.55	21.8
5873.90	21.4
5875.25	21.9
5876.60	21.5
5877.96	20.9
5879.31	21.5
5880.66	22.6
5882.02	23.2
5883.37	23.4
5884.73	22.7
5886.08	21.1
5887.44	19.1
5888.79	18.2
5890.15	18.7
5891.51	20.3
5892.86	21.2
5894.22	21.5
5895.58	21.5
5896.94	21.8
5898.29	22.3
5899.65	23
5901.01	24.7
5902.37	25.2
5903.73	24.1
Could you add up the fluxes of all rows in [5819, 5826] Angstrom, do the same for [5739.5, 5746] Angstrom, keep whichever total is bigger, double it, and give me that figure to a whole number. 244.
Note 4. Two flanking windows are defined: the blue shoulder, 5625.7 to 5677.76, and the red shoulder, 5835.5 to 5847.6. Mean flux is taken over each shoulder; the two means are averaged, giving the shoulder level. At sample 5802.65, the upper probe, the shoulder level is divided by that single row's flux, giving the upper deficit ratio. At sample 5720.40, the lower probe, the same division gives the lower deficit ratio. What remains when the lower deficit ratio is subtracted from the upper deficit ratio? 0.11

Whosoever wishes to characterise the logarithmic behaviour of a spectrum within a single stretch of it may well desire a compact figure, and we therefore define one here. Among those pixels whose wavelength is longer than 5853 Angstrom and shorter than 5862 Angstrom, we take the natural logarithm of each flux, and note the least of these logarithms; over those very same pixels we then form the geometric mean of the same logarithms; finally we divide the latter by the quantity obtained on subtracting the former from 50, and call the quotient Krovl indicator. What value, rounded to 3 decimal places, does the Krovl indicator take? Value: 0.063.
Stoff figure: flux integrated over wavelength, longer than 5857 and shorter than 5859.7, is 54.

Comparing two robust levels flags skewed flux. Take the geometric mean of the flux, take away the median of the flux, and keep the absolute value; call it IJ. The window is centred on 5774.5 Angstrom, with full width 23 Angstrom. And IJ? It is 0.105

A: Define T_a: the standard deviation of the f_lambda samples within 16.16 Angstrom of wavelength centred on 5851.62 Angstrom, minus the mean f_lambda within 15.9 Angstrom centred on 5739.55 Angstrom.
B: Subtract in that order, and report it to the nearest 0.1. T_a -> -20.7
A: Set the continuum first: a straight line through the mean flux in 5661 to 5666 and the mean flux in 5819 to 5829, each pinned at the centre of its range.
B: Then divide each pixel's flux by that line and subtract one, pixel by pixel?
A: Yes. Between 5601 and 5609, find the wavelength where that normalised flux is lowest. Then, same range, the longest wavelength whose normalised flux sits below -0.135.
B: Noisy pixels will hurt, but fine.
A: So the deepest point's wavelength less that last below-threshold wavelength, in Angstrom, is 0.0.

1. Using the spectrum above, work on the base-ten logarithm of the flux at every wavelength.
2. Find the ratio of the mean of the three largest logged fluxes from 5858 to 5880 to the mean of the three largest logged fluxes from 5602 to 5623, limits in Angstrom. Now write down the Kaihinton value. 0.97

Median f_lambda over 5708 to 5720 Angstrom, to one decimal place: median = 23.8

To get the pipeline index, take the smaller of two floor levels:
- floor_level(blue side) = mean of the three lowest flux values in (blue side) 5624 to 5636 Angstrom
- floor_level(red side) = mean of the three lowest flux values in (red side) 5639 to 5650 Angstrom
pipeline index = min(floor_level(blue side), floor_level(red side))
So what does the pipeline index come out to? 20.5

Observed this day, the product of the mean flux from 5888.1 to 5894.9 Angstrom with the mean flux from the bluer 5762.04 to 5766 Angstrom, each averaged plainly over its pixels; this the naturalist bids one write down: 442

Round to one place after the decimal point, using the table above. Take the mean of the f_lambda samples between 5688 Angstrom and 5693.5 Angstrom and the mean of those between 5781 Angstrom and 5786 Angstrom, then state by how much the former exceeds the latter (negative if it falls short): 1.3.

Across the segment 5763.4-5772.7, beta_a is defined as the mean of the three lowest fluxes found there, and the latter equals 21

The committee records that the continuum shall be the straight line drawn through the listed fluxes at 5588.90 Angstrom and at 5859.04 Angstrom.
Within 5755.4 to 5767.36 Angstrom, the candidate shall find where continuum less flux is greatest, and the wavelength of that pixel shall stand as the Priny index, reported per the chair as 5765.36 Angstrom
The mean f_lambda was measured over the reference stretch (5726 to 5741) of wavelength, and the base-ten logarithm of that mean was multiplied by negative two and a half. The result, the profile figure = -3.377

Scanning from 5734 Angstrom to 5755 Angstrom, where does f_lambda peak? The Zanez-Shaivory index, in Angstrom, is 5734.91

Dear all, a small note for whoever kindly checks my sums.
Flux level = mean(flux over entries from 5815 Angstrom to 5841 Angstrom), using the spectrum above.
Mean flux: 22.7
